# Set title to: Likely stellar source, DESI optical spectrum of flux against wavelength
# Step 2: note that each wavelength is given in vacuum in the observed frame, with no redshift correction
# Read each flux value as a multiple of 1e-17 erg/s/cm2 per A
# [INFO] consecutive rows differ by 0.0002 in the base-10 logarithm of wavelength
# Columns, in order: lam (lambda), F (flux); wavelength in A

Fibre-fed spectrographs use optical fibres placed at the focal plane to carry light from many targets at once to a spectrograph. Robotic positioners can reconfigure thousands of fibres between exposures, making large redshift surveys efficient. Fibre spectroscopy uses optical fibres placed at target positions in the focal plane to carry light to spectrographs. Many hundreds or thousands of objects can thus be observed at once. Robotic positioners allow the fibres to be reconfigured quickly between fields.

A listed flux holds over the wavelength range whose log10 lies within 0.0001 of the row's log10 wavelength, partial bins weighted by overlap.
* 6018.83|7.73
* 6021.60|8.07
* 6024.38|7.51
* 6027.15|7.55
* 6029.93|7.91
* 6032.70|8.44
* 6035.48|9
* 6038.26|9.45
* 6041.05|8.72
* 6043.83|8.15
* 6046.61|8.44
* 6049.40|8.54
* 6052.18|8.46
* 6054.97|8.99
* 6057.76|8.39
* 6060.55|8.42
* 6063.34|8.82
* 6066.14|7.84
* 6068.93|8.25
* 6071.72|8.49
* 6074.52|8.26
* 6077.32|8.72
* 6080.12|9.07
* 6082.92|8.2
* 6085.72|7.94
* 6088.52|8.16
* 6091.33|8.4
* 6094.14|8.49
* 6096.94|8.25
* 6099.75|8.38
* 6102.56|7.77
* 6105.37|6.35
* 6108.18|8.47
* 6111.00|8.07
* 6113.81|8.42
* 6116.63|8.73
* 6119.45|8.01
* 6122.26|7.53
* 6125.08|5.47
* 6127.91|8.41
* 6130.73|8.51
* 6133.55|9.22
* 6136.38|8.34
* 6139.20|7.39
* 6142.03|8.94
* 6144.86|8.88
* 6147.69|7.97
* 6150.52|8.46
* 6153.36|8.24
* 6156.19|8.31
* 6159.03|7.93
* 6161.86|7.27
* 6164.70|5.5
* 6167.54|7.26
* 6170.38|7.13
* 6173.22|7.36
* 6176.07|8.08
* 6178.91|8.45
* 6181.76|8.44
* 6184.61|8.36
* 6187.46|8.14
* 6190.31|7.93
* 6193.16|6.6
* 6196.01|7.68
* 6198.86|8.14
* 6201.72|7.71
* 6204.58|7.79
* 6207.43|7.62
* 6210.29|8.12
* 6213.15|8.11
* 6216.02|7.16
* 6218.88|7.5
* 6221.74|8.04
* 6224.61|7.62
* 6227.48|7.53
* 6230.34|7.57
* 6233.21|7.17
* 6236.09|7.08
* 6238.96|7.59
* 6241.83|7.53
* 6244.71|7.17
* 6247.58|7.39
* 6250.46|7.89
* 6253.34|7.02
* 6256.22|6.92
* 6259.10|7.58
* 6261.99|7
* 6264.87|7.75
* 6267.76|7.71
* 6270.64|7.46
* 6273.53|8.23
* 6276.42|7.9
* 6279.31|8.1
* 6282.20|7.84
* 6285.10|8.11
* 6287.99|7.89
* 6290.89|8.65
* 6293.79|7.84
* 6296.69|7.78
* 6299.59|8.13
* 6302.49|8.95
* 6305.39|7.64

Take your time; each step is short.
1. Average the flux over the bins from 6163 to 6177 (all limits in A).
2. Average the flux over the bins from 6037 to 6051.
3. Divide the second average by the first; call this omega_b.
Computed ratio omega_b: 1.23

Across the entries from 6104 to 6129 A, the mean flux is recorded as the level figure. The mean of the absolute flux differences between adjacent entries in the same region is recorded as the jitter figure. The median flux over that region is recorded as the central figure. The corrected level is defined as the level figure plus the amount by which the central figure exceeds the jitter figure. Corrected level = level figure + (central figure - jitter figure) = 14.6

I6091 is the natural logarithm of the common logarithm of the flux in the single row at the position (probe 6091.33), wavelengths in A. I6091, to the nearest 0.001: -0.079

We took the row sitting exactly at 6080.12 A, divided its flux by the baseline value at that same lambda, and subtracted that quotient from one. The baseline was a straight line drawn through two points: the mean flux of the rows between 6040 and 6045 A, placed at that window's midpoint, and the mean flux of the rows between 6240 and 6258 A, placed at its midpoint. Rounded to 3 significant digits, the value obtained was -0.102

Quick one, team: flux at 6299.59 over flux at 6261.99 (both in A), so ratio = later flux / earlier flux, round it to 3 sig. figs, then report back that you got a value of 1.16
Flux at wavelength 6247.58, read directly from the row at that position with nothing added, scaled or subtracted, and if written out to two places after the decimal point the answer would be 7.39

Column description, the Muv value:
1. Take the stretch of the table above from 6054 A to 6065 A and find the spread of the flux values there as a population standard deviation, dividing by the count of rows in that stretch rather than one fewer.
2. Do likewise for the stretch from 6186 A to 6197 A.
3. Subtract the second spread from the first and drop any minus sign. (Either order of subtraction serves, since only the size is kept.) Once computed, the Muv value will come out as 0.34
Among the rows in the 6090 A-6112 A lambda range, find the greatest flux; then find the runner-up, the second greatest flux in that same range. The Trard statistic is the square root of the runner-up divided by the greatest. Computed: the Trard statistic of 0.999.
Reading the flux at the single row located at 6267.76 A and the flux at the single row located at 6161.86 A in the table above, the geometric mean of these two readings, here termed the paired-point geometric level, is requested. 7.49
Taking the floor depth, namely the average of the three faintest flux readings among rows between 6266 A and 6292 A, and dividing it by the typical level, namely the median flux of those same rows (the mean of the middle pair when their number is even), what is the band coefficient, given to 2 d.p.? 0.97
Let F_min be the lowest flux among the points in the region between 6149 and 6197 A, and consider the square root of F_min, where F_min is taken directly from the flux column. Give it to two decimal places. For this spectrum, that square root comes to 2.35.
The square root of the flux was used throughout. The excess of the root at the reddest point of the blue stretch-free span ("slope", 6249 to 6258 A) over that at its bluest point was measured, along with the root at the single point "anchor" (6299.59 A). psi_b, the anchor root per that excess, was -16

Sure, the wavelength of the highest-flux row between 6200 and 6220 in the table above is 6210.29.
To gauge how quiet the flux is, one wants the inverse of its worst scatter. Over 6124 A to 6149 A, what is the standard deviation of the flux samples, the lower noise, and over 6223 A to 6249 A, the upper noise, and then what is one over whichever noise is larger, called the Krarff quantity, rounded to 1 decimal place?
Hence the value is 0.9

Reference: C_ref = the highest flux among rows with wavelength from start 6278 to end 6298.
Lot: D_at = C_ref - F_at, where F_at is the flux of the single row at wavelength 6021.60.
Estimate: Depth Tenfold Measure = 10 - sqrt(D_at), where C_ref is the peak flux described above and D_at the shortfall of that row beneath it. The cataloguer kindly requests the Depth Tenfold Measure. 9.24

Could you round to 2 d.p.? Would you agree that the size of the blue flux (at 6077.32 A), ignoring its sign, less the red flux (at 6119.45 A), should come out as 0.71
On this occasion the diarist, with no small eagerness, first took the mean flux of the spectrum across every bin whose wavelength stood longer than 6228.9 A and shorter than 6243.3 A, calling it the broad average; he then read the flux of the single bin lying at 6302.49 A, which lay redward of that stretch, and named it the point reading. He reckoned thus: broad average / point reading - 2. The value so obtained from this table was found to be -1.17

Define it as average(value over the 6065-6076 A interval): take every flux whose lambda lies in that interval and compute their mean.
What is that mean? 8.2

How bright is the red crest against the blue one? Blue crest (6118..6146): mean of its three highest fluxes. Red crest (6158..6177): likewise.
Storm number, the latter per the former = 0.86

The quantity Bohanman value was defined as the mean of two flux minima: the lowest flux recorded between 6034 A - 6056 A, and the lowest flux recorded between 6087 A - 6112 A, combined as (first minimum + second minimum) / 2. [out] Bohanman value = 7.25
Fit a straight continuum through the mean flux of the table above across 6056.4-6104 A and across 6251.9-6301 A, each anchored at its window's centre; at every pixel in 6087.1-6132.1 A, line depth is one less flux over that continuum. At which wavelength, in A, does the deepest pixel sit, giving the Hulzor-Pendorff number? 6125.08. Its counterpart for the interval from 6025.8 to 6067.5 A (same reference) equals 6027.15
